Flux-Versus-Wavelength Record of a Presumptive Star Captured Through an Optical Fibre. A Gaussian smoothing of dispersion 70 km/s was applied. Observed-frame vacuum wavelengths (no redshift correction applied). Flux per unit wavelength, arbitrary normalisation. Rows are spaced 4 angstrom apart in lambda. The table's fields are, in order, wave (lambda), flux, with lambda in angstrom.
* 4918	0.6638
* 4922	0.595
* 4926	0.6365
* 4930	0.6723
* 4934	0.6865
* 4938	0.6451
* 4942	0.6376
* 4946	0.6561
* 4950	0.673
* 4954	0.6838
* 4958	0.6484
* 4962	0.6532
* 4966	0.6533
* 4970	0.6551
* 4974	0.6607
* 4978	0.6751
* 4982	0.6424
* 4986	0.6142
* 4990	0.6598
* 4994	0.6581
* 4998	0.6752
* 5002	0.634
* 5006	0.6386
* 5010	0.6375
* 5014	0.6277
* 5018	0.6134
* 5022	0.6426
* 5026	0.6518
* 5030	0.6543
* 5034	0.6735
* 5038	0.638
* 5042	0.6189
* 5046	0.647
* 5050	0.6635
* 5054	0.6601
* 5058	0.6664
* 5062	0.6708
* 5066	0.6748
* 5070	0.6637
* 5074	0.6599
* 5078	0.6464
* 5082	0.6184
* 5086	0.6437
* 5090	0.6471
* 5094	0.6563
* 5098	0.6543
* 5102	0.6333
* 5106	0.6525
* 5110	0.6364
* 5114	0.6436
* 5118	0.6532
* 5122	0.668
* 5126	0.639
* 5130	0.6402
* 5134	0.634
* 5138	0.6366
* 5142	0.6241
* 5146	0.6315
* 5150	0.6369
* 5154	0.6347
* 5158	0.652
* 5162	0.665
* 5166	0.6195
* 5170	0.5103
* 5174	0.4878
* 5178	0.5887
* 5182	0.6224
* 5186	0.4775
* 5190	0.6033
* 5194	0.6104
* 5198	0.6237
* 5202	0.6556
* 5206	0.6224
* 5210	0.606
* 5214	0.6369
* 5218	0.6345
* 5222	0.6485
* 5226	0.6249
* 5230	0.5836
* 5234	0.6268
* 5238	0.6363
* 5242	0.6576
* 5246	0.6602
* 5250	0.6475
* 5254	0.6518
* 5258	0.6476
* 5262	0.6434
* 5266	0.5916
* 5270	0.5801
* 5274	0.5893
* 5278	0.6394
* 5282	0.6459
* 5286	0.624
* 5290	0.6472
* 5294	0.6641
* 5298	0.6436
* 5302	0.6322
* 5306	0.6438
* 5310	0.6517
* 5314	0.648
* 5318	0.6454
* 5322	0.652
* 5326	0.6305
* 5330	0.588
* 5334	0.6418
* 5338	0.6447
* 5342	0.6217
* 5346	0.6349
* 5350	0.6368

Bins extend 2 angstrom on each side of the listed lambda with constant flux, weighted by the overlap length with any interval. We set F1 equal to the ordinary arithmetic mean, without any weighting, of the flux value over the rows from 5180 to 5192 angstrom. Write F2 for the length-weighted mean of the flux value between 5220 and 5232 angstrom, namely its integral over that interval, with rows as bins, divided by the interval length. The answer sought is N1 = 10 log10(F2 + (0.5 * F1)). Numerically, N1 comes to -0.44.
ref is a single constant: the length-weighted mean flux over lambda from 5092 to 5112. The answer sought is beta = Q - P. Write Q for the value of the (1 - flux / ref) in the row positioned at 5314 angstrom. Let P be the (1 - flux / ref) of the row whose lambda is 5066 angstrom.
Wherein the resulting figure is 0.041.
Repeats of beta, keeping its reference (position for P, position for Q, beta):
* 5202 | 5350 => 0.029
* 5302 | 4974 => -0.044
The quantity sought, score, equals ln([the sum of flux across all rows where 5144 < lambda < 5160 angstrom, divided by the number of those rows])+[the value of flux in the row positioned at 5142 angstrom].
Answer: 0.18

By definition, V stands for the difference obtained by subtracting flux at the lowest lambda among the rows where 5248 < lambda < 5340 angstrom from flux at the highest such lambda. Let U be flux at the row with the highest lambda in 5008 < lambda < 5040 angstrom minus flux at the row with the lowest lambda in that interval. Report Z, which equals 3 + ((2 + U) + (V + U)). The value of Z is 5.00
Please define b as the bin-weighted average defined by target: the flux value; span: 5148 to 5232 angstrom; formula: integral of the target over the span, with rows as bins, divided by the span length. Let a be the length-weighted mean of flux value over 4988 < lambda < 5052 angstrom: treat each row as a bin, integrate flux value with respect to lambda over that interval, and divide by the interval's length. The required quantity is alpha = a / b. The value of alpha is 1.06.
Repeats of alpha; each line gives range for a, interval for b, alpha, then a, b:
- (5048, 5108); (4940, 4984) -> 0.99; 0.654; 0.658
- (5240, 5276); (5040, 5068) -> 0.96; 0.630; 0.657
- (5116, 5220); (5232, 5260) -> 0.95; 0.616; 0.647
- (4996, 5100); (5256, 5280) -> 1.06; 0.649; 0.615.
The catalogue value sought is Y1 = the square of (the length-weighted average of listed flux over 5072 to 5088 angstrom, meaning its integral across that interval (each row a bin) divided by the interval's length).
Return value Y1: 0.41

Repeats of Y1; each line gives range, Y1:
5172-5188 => 0.30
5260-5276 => 0.36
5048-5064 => 0.44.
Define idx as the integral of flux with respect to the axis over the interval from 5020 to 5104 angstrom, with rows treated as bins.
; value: 54.7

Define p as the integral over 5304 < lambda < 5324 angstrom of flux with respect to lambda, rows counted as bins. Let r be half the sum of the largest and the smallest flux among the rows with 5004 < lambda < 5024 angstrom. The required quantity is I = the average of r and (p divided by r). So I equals 10.6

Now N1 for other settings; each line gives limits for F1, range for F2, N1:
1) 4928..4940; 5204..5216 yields -0.20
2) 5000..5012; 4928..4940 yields -0.06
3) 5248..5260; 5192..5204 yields -0.20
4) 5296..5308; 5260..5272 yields -0.34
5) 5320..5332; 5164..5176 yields -0.70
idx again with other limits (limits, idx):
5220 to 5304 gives 53.1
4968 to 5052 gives 54.3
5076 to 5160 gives 53.9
